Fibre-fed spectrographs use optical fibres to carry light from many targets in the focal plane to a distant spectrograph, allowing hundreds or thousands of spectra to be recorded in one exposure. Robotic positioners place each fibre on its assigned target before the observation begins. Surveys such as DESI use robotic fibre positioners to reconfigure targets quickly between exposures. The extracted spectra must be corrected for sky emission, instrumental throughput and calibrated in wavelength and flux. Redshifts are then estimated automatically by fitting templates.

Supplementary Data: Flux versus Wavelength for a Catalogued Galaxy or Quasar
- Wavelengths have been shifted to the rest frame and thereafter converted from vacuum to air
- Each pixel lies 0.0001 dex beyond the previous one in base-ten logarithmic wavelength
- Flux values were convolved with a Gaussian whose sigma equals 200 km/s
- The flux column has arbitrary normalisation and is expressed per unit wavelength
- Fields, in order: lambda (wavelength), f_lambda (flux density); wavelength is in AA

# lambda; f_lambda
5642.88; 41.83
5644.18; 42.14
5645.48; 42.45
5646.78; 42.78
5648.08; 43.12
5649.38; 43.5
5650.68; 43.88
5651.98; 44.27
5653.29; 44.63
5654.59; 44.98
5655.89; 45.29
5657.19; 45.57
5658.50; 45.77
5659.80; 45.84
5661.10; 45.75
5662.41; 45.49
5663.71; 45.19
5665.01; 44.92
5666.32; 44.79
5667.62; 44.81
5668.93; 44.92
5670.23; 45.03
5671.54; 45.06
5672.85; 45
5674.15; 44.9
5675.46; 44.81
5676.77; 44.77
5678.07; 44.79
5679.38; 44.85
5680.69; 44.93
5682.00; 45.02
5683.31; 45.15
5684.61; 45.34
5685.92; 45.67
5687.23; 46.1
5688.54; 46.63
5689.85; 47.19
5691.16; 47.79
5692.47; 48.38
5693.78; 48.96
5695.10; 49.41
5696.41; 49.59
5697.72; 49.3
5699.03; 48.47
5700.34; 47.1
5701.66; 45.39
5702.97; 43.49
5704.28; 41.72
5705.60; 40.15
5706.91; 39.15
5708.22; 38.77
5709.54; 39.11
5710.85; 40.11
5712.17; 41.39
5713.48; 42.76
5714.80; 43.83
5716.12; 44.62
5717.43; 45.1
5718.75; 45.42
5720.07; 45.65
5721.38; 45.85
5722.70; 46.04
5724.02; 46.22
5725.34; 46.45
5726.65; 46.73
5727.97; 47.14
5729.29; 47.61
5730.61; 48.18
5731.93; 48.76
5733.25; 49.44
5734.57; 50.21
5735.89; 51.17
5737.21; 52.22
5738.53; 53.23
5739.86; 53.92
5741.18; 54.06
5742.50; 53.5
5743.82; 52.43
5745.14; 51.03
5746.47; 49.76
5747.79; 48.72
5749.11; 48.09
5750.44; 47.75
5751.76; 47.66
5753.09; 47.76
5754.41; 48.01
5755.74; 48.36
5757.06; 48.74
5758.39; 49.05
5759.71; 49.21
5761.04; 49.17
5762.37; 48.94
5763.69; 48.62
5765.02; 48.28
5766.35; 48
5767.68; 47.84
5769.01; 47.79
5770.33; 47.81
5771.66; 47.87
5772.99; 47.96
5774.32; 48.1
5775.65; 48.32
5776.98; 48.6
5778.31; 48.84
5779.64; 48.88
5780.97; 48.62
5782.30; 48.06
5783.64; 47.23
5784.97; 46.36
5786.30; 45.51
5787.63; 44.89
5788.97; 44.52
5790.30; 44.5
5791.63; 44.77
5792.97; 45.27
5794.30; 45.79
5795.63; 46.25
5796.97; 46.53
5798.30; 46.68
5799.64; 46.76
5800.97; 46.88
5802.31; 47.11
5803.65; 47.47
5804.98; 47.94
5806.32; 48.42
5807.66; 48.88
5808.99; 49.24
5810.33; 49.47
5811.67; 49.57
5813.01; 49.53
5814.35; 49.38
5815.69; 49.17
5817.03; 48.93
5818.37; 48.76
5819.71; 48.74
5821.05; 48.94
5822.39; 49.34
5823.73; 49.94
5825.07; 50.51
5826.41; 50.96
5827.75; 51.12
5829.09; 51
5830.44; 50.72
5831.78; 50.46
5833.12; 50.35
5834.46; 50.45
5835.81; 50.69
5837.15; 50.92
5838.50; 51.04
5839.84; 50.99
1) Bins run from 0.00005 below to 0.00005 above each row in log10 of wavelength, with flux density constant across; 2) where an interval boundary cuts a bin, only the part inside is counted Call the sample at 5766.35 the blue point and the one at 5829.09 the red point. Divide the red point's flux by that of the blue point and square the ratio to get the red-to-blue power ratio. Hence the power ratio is 1.1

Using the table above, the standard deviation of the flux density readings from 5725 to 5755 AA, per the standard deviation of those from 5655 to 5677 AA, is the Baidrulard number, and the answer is 6.6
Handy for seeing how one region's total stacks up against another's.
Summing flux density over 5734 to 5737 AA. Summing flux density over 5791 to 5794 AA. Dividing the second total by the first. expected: 0.89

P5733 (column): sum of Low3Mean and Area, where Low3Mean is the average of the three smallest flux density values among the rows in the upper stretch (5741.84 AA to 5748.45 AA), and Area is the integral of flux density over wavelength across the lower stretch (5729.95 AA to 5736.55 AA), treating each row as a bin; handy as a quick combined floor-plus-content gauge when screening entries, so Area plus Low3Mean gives 377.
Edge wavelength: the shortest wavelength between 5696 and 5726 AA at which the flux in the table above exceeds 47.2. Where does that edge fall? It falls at 5696.41 AA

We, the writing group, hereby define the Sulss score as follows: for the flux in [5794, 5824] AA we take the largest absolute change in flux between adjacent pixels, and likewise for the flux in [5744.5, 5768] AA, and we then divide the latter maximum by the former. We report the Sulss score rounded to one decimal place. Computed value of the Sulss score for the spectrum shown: 2.1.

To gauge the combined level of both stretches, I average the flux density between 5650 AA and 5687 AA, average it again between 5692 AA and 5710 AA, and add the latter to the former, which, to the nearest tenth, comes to 90.0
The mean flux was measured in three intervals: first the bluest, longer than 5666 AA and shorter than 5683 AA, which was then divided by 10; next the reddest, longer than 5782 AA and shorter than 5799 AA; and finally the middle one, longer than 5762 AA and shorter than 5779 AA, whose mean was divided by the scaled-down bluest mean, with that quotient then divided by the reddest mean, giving 0.234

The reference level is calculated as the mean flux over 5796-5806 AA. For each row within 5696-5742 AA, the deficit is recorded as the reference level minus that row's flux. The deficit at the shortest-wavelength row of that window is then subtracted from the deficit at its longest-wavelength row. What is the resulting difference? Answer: -4.5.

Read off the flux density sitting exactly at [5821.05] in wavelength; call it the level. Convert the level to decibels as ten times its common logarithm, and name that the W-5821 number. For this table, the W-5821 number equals 16.9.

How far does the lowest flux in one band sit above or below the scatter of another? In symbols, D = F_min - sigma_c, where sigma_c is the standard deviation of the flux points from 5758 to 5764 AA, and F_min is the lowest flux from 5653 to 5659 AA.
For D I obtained 44.4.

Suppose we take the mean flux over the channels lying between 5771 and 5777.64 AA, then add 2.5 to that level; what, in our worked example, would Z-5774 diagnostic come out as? 51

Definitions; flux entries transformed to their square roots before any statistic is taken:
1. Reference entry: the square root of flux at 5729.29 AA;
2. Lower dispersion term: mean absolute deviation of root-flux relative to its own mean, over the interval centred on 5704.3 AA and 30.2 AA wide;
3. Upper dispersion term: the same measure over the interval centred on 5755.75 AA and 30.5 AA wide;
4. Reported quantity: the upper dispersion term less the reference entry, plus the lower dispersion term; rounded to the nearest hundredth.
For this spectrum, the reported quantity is -6.57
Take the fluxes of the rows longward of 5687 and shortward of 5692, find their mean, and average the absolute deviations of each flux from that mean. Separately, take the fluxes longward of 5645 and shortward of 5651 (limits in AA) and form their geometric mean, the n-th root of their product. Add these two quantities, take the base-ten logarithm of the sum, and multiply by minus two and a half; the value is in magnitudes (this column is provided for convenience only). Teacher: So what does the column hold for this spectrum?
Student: -4.10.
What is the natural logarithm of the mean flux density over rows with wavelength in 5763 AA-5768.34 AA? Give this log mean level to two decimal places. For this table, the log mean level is 3.88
